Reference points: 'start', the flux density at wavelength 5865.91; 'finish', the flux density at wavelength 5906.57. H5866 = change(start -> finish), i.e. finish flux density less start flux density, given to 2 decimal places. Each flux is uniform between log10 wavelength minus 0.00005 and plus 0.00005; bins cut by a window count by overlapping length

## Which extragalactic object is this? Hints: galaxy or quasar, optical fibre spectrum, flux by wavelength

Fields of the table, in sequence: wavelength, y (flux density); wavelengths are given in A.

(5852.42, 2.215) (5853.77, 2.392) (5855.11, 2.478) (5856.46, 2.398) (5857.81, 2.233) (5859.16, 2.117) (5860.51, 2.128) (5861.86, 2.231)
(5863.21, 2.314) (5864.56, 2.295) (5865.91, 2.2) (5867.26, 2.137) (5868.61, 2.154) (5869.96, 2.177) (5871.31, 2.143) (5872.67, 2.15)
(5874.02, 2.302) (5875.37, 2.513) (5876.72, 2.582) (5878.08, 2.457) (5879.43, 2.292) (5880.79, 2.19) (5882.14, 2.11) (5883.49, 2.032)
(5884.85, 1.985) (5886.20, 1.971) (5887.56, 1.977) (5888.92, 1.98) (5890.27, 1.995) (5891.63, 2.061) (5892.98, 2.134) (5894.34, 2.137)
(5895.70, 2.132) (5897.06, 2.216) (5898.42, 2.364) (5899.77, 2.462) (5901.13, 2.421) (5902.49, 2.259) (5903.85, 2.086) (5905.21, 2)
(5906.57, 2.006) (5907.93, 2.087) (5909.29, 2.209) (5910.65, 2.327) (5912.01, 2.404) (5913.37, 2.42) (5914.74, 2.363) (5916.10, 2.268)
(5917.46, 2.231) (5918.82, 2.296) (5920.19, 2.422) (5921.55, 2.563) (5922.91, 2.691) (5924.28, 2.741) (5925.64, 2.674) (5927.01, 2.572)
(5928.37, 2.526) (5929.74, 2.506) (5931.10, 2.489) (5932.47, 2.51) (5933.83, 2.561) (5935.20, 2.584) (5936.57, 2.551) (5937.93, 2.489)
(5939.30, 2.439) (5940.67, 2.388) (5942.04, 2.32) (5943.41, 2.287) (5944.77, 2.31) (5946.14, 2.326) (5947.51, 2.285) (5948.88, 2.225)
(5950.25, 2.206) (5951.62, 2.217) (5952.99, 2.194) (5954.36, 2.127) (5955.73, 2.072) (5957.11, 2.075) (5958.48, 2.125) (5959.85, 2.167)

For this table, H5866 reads -0.19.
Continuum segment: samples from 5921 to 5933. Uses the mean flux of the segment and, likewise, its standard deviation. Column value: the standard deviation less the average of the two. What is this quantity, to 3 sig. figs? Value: -1.25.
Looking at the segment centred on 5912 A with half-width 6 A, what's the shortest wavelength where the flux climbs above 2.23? 5910.65 A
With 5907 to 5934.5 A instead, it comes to 5910.65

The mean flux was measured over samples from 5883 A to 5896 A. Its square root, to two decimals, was 1.43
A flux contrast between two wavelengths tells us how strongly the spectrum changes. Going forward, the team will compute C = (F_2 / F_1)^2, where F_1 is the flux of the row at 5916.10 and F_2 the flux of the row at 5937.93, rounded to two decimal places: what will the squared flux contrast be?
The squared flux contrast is 1.20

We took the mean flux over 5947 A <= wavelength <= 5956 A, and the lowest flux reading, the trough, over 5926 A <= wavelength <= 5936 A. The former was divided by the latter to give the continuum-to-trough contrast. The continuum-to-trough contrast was 0.88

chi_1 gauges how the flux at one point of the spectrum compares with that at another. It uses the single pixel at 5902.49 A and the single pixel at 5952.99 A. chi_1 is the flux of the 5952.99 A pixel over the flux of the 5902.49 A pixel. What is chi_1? 0.97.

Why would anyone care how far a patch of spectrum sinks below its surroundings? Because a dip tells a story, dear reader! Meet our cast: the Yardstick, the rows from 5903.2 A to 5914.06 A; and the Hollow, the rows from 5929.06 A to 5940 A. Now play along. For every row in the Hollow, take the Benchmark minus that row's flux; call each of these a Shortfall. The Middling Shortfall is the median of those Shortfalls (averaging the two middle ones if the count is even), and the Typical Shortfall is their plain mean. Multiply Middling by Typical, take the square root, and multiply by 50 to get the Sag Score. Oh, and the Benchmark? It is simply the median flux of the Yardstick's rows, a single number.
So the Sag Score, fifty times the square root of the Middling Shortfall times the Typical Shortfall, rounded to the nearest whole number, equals 18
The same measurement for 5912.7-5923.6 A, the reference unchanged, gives 13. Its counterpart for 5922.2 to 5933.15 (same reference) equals 21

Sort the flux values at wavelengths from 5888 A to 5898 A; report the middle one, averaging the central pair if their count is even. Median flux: 2.13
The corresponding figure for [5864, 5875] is 2.17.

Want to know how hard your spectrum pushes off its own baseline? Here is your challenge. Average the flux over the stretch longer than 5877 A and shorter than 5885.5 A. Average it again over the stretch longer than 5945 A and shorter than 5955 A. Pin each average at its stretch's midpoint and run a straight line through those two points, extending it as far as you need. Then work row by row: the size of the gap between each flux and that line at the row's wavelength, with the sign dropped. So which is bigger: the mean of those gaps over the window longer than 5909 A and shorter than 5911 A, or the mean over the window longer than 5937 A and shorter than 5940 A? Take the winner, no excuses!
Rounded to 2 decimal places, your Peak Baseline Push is 0.25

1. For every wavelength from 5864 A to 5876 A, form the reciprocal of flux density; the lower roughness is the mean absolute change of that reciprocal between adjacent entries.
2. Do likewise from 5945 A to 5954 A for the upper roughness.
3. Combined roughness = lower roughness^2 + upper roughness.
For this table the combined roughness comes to 0.0063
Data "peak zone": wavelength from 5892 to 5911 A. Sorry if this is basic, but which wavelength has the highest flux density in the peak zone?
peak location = 5899.77 A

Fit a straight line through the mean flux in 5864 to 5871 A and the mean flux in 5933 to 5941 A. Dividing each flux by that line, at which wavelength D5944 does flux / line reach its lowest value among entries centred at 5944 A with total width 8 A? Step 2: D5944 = 5947.51 A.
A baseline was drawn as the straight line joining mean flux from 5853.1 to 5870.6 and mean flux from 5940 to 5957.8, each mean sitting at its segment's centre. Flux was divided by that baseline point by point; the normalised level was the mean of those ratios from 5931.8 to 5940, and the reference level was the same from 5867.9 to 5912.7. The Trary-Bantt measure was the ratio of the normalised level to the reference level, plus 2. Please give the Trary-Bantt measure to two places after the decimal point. 3.16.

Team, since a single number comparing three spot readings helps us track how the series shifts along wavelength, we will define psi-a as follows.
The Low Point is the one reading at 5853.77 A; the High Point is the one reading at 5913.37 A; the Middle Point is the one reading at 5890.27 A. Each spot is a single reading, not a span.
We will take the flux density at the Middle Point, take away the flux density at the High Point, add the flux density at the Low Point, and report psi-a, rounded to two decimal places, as 1.97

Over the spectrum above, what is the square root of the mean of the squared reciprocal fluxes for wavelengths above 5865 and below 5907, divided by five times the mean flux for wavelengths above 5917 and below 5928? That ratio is 0.037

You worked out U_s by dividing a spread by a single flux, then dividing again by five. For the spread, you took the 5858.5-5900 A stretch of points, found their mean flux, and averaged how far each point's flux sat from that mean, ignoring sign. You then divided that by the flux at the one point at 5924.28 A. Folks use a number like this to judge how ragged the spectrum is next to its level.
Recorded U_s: 0.0091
